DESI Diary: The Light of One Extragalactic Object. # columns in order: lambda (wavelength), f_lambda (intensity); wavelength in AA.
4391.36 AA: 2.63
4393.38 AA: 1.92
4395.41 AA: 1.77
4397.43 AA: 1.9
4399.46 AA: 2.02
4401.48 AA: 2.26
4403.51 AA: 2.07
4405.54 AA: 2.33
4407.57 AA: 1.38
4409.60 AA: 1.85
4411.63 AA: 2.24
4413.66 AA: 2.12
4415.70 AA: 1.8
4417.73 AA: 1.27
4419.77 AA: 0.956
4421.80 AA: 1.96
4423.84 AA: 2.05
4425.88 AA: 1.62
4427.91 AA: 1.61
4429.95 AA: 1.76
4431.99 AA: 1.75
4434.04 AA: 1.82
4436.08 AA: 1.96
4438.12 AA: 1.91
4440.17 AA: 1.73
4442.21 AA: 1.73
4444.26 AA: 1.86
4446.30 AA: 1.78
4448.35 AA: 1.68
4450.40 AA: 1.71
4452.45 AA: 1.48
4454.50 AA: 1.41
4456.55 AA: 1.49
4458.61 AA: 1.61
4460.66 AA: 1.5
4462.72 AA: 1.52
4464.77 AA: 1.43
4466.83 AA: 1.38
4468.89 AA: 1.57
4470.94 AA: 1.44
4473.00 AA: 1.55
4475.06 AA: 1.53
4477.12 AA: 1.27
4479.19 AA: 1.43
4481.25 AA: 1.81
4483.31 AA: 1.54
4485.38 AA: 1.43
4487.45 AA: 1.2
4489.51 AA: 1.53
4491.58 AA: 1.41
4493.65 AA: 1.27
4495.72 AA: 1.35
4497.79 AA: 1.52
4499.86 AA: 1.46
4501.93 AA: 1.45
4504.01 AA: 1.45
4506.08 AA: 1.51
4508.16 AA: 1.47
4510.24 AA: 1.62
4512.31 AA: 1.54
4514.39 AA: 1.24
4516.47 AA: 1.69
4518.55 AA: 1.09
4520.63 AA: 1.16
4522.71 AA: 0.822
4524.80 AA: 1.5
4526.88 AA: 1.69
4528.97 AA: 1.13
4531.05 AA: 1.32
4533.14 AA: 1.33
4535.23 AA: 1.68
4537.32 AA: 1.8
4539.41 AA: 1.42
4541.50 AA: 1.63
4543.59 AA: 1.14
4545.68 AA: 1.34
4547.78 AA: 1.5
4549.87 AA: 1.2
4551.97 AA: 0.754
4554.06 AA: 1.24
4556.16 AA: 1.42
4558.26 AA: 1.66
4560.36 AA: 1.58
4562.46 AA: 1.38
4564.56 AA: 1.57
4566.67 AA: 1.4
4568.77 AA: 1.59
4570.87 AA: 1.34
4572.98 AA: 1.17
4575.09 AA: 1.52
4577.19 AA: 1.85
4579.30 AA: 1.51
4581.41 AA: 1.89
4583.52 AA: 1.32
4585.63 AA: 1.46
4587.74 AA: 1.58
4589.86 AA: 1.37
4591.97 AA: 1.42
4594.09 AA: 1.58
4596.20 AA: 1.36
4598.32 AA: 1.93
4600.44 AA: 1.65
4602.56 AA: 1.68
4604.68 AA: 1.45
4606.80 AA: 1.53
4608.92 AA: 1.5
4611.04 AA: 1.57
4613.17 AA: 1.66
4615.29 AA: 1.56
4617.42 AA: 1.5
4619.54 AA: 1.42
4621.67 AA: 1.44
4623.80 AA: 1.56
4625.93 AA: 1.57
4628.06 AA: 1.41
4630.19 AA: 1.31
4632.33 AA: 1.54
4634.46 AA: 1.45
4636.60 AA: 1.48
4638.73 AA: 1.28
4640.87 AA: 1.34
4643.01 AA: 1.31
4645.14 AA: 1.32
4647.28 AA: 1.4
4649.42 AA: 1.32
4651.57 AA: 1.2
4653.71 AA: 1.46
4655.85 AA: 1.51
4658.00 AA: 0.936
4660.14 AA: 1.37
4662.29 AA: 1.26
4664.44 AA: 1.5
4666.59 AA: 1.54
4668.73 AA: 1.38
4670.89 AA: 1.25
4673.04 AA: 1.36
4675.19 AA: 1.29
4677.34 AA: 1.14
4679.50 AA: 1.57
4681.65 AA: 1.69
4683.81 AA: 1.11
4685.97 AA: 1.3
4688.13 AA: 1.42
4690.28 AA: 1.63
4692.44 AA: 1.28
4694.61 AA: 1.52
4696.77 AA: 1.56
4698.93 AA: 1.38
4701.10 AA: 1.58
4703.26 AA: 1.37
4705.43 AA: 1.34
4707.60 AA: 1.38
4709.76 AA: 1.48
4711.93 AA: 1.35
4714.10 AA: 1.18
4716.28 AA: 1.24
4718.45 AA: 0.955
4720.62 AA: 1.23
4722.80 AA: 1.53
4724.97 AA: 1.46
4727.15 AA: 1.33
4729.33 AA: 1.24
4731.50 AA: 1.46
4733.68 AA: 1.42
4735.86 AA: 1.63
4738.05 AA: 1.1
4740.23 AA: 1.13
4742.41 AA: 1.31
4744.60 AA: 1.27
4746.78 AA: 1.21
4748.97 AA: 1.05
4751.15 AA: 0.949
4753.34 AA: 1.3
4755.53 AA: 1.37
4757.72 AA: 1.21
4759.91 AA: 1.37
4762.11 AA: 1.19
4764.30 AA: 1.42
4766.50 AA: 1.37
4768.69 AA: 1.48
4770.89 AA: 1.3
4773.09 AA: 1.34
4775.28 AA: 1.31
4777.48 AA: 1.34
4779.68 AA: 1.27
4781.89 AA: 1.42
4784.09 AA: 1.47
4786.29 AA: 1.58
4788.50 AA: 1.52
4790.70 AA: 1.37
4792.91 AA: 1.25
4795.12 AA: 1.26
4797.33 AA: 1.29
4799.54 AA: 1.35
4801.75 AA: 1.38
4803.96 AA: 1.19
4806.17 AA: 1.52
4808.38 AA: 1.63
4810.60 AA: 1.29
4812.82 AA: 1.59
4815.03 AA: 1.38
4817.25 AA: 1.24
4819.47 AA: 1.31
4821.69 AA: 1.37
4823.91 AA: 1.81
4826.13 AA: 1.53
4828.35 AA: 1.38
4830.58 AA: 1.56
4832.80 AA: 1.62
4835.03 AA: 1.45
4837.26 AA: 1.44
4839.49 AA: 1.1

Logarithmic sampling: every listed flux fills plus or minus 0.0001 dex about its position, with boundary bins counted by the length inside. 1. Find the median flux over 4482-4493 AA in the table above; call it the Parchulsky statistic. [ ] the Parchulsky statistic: 1.43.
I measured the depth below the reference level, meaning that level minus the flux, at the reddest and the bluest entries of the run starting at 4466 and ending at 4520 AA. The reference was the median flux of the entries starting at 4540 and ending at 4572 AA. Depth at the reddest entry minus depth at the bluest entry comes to 0.3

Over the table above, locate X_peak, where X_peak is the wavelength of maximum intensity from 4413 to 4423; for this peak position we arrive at 4413.66 AA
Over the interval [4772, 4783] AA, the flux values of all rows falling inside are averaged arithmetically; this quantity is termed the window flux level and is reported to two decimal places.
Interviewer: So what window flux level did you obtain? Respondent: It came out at 1.34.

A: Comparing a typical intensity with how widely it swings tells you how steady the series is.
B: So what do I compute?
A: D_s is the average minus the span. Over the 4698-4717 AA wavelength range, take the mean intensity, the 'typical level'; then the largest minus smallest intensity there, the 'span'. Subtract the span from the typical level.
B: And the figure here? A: 1.0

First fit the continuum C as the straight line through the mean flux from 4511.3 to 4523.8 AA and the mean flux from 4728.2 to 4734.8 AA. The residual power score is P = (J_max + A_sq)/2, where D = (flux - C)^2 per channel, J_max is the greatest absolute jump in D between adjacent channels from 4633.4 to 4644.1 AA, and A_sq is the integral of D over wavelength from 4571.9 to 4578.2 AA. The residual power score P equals 0.41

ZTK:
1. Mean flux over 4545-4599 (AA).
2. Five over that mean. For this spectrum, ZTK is 3.43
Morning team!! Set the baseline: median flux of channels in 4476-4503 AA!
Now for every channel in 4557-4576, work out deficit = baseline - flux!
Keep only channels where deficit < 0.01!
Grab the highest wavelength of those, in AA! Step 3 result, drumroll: 4575.09 AA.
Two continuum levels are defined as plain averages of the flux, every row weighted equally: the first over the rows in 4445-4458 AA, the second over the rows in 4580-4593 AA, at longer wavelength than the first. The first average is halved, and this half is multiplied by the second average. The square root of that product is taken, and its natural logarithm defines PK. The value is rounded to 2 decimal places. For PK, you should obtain 0.09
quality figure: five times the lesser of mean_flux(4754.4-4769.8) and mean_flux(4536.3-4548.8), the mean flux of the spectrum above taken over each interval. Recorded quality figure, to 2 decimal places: 6.72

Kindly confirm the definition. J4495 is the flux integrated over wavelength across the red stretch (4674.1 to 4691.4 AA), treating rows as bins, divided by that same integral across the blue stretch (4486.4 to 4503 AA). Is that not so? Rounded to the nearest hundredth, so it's 1.04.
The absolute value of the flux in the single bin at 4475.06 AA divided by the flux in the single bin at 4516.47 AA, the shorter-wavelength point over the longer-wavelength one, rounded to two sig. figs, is 0.91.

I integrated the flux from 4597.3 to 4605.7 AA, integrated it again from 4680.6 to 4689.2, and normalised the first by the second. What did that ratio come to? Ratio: 1.19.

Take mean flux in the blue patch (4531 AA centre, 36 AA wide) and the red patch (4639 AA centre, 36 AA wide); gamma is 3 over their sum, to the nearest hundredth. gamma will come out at 1.08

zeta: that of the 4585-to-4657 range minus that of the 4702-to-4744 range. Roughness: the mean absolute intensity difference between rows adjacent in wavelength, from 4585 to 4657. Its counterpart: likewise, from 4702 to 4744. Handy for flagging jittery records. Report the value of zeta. -0.038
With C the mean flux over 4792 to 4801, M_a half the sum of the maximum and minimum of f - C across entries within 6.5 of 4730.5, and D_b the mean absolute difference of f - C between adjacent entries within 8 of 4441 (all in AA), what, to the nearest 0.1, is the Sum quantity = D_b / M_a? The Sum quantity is 0.7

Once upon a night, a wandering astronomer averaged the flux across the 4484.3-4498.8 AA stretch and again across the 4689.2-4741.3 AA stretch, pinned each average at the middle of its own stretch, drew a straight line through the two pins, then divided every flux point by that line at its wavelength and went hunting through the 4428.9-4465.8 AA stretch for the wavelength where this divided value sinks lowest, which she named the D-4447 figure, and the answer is 4454.50 AA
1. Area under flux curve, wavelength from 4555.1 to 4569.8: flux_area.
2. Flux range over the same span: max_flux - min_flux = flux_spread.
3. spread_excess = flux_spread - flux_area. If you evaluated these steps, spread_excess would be -22.0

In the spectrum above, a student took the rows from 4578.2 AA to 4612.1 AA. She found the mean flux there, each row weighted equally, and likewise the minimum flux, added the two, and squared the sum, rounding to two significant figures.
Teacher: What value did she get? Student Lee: 8.2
